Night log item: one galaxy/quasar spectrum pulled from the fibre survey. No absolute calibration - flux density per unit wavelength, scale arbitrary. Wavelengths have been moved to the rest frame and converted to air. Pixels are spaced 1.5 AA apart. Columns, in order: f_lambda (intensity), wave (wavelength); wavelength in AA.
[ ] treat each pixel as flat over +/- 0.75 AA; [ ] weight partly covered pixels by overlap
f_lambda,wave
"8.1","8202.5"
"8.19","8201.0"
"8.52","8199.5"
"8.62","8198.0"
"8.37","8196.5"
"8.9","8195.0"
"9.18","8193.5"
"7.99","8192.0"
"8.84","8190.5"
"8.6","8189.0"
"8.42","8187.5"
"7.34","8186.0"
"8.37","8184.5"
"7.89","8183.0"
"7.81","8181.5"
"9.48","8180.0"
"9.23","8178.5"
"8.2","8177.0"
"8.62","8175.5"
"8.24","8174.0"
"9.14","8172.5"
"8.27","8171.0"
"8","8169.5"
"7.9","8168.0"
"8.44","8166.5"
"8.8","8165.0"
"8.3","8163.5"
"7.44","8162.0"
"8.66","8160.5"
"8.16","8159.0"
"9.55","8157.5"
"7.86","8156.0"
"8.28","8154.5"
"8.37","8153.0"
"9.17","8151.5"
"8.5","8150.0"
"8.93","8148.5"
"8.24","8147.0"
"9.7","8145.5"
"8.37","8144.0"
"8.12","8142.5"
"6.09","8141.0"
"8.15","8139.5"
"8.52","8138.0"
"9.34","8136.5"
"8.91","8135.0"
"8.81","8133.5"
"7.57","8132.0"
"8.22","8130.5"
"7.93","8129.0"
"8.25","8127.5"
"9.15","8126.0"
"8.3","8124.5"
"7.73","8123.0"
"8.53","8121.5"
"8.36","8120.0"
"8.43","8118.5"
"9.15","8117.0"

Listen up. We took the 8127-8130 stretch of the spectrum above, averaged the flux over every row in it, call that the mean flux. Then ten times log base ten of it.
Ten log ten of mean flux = 9.08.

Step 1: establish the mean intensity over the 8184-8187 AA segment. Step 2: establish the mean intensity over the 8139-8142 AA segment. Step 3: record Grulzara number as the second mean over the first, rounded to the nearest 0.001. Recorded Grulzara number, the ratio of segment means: 0.906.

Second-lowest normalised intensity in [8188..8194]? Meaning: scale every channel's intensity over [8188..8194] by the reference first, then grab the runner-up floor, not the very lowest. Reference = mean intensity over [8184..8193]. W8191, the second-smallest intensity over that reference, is 1.04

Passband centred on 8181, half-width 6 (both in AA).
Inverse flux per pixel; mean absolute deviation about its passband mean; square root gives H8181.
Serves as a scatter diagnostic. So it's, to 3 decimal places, 0.089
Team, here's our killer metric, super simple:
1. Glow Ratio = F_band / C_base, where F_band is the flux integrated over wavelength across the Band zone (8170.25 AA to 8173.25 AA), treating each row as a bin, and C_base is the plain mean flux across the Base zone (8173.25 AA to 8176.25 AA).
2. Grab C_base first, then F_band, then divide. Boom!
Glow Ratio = 3.10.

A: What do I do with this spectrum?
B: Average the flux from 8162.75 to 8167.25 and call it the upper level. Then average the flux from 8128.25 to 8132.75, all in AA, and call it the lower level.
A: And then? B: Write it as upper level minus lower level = 0.6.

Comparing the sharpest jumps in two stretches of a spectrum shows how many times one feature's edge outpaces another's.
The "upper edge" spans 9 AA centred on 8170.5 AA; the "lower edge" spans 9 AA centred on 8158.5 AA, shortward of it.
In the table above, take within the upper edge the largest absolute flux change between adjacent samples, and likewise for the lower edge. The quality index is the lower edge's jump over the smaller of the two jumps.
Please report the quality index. 1.88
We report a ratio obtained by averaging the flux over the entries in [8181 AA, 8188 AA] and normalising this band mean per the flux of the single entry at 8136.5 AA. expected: 0.85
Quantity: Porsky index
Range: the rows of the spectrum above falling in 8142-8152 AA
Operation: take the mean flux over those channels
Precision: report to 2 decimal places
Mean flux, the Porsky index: 8.72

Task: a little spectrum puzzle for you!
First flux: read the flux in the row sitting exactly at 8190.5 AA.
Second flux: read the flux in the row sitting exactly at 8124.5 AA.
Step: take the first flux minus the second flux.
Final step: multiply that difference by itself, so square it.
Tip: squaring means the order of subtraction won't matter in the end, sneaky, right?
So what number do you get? 0.29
